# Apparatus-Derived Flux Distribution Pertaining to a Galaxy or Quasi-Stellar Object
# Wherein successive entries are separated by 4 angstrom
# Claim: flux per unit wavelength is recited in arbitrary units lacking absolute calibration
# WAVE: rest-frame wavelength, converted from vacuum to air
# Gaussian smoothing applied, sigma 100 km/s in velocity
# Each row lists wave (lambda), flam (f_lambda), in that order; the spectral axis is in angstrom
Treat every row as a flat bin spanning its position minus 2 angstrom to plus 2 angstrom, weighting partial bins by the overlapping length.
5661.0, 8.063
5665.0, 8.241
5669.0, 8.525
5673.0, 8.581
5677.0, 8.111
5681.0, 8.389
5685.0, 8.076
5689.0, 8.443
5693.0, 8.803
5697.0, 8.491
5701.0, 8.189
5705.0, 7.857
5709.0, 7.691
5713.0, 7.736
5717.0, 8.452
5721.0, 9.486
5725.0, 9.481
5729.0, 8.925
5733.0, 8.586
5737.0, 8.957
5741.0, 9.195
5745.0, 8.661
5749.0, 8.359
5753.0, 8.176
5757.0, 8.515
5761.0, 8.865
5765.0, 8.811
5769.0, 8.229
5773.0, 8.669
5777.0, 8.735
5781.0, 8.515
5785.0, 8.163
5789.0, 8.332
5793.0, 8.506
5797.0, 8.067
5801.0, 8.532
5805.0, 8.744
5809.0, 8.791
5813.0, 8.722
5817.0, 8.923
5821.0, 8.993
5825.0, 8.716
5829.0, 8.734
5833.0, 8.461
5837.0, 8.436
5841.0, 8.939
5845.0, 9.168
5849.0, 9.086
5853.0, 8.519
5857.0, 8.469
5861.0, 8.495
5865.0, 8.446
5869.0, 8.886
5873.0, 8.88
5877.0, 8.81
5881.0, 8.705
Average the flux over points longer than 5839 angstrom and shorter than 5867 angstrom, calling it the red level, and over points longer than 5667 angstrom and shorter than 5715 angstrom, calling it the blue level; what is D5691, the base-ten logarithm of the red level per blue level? 0.025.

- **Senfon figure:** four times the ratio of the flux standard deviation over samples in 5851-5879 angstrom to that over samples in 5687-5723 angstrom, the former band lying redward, 1.4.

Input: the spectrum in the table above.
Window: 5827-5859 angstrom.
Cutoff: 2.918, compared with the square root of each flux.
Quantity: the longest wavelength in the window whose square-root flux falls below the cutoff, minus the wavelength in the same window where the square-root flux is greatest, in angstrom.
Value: 12 angstrom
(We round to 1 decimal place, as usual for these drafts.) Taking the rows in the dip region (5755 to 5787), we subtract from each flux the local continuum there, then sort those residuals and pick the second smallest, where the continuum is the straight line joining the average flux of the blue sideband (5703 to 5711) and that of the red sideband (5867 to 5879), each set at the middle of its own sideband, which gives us 0.0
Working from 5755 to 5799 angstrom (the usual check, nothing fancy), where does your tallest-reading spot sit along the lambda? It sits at 5761.0 angstrom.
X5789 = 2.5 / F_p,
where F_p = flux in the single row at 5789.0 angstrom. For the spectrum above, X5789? 0.300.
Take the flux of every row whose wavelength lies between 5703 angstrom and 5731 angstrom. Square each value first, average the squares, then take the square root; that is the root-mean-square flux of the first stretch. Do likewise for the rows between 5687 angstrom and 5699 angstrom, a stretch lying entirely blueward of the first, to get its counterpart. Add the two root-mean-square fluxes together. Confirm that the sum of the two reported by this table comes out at 17.1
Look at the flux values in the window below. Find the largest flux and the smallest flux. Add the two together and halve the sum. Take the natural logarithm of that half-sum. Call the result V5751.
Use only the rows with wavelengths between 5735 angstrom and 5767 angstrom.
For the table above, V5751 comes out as 2.16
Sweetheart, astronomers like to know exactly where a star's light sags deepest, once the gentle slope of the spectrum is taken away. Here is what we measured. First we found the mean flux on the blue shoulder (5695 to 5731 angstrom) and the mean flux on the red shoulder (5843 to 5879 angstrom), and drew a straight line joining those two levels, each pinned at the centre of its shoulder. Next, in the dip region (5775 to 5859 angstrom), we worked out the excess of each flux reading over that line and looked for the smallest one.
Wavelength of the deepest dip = 5797.0 angstrom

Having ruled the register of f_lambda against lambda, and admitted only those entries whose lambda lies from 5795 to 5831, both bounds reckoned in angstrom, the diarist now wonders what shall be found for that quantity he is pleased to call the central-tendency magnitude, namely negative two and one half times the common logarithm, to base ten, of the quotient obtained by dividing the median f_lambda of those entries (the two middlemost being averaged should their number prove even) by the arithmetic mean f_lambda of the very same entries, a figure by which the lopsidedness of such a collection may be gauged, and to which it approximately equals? -0.0053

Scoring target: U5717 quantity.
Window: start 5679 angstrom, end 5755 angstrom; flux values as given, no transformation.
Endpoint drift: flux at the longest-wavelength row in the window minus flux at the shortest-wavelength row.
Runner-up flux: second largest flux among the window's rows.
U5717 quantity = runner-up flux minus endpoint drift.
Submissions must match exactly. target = 9.7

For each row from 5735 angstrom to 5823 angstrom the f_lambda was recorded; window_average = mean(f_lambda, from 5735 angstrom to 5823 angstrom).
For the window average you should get 8.61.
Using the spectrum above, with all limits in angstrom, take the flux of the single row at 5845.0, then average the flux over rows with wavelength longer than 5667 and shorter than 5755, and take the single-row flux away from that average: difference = -0.7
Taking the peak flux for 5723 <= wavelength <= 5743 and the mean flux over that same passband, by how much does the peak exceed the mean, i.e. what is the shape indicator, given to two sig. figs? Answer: 0.45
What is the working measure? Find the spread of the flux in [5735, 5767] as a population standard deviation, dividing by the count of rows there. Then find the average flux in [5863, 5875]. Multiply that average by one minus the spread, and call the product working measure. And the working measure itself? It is 6.0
